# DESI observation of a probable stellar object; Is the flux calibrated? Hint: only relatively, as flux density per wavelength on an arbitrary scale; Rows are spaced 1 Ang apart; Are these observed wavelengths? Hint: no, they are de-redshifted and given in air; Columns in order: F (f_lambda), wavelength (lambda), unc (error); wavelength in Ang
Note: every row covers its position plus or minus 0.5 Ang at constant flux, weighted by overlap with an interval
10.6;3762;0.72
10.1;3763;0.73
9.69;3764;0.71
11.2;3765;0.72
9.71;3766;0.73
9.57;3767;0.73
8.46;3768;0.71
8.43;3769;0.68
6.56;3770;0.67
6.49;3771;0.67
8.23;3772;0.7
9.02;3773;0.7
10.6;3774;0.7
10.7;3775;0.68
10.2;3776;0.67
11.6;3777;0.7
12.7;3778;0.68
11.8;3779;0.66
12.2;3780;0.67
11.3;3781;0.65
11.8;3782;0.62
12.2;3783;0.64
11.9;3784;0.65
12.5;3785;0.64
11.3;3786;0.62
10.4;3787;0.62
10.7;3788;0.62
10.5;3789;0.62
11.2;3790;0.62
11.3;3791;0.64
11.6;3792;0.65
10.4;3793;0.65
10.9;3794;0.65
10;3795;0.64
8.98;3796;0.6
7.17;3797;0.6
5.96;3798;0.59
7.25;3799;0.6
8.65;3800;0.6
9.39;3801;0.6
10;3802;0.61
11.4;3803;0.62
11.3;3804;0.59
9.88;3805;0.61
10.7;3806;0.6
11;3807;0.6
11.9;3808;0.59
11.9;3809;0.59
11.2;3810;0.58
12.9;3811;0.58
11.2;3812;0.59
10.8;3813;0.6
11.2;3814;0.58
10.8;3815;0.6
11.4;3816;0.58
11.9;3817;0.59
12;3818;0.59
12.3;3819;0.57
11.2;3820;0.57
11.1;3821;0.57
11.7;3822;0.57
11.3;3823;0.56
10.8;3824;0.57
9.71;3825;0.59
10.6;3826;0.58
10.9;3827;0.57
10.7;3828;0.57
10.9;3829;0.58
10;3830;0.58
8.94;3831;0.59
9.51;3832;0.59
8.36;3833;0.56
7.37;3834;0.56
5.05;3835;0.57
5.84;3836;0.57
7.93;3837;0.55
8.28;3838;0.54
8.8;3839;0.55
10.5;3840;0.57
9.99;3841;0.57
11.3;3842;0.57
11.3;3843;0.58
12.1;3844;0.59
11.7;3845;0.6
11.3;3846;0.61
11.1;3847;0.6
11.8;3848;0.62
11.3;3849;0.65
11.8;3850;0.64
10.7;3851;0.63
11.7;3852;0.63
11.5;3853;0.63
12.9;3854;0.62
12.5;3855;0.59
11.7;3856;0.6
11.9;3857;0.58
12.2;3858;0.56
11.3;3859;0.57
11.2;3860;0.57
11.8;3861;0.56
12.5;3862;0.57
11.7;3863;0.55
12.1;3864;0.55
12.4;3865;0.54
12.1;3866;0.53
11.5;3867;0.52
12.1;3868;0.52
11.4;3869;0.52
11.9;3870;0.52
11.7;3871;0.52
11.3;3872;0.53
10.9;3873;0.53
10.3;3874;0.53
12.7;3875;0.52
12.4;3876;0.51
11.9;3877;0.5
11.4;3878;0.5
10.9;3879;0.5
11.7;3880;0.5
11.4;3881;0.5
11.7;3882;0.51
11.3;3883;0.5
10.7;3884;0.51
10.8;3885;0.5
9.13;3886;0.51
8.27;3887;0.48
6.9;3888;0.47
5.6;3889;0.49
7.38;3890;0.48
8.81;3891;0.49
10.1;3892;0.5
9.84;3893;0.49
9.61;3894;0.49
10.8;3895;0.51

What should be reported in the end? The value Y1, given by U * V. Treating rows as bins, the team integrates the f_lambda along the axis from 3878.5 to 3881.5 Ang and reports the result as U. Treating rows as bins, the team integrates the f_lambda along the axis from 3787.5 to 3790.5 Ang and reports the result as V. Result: 1102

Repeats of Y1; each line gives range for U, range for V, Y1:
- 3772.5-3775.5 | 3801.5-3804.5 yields 991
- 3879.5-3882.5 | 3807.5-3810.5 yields 1218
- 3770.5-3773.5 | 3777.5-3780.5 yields 871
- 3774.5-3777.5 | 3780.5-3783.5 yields 1147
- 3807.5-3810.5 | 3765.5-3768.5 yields 971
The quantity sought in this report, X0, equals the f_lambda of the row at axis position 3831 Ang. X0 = 8.94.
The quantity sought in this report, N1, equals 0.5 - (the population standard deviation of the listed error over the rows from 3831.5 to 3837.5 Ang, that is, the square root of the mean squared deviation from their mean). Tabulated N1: 0.488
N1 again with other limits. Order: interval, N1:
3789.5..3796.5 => 0.482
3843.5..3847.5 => 0.493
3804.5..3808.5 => 0.493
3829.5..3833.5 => 0.488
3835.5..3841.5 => 0.488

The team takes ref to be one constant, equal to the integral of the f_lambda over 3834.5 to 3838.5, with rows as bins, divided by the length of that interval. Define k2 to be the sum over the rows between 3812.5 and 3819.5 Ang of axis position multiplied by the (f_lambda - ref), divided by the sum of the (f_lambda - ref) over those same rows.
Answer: 3816.2 Ang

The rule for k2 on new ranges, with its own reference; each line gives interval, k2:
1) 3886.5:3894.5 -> 3892.1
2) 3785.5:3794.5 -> 3790.0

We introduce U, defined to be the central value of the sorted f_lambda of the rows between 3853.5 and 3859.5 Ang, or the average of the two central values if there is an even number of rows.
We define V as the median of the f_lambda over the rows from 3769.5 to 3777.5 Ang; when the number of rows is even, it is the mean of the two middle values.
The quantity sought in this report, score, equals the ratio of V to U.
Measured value 0.798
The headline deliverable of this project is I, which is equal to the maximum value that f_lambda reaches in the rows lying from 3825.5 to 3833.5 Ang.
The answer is 10.9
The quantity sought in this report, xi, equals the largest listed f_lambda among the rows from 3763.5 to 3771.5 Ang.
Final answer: 11.2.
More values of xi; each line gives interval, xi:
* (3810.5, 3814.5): 12.9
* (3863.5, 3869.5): 12.4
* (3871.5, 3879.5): 12.7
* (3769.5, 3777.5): 11.6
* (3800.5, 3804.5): 11.4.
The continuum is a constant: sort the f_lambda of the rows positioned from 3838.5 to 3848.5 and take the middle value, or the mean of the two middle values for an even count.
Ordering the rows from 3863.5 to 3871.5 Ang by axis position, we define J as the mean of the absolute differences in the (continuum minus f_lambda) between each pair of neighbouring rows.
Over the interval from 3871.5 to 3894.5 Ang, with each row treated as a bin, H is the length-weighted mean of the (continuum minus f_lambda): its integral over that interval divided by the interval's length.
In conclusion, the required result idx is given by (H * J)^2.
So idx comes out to 0.24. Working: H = 1.08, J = 0.46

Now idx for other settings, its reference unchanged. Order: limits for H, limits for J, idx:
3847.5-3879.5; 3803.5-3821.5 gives 0.09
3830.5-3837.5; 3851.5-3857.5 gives 5.00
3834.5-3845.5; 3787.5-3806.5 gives 2.92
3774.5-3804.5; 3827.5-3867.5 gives 0.27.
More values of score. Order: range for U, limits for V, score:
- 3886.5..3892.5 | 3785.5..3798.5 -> 1.342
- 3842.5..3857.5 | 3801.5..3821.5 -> 0.957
